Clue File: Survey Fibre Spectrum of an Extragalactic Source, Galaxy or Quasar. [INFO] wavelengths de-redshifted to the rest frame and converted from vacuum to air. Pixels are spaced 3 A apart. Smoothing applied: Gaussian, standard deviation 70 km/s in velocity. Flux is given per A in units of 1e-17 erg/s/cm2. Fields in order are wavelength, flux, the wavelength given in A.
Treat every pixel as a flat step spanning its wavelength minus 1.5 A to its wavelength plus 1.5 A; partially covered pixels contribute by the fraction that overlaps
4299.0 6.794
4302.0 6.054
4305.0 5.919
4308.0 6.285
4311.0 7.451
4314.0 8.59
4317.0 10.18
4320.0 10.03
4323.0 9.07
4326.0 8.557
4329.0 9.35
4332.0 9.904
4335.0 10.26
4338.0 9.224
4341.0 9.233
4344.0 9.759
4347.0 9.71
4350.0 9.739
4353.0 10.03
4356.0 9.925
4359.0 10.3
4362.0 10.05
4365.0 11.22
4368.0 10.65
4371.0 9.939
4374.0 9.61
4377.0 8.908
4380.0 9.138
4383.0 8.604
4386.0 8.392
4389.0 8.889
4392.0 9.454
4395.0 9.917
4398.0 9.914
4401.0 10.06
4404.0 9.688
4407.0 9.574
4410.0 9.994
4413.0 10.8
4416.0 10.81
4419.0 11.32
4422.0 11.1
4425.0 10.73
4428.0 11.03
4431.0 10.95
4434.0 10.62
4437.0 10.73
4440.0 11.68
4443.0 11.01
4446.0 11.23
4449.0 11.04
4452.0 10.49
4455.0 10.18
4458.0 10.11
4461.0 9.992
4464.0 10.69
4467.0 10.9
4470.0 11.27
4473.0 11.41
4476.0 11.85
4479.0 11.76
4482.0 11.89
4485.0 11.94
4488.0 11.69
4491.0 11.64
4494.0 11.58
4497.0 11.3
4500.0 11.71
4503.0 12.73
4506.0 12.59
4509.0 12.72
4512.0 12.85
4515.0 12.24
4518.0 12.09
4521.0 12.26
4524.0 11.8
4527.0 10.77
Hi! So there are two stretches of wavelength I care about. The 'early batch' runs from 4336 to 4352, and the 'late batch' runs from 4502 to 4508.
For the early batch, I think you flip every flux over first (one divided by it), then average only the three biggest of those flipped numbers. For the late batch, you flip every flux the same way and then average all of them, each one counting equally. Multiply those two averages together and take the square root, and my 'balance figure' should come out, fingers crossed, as 0.092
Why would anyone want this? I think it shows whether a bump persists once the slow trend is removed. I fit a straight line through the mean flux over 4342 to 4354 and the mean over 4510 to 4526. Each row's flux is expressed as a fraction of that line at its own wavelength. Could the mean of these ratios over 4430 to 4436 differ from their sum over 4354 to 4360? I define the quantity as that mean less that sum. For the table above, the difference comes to -1.06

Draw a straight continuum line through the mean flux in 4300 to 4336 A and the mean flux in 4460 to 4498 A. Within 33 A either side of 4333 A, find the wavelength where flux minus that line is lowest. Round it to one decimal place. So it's 4305.0 A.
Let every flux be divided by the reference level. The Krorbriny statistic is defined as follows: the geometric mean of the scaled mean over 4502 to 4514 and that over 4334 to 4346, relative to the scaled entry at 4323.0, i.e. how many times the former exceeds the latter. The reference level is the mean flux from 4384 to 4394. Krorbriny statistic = 1.22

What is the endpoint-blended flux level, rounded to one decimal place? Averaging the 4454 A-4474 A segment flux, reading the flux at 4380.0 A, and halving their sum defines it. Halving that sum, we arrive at 9.9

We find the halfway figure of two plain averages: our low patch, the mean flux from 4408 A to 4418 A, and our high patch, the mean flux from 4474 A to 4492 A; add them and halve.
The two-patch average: 11.2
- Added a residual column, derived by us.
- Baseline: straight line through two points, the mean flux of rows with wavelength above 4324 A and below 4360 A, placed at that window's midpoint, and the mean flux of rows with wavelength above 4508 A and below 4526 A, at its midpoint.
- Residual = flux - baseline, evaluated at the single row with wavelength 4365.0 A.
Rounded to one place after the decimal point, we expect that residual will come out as 1.2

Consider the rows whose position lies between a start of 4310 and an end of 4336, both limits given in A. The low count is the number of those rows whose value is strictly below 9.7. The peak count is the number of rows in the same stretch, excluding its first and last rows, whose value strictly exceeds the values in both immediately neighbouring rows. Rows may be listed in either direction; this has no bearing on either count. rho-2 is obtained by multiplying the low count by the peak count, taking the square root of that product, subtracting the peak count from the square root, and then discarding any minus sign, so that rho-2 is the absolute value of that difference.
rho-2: 1.2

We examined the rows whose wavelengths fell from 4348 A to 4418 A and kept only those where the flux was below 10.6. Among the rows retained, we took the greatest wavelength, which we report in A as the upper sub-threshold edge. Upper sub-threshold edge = 4410.0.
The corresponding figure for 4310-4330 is 4329.0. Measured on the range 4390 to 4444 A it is 4410.0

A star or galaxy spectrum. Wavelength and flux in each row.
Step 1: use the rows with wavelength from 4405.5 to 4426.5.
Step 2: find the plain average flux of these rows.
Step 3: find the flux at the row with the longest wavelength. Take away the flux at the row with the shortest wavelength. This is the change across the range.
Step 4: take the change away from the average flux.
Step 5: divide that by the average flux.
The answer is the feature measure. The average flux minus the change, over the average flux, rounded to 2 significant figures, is 0.89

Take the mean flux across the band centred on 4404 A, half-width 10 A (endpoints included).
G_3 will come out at 10.0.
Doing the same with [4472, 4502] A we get 11.7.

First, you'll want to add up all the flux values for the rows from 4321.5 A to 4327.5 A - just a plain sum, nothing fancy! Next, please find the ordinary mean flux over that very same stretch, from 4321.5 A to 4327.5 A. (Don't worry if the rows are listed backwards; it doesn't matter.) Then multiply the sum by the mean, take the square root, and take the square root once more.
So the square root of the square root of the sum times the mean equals 3.53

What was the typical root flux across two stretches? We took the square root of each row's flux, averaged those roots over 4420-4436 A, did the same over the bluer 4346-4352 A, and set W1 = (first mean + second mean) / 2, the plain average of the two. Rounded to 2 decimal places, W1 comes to 3.21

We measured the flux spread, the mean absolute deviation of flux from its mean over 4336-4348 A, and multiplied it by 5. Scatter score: 1.3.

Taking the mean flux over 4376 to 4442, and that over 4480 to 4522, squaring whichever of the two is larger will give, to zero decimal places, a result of 146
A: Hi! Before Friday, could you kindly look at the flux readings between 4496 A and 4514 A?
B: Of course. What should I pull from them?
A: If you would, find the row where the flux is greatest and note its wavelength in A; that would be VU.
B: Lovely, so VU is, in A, 4512.0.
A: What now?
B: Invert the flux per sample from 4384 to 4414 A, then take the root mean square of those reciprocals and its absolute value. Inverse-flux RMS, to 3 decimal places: 0.104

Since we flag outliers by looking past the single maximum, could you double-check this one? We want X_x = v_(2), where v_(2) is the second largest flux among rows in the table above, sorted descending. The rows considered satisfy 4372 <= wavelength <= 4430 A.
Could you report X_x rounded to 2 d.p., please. 11.10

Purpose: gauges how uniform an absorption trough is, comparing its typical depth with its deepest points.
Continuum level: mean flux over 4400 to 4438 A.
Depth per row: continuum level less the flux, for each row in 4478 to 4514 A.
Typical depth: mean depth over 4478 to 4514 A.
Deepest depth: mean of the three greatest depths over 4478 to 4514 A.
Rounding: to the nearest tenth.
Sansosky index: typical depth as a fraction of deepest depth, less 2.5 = -0.9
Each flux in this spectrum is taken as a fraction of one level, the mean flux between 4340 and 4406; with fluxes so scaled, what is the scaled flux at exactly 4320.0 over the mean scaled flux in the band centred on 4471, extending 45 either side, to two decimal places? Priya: 0.88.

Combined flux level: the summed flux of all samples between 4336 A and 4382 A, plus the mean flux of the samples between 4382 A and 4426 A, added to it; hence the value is 157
